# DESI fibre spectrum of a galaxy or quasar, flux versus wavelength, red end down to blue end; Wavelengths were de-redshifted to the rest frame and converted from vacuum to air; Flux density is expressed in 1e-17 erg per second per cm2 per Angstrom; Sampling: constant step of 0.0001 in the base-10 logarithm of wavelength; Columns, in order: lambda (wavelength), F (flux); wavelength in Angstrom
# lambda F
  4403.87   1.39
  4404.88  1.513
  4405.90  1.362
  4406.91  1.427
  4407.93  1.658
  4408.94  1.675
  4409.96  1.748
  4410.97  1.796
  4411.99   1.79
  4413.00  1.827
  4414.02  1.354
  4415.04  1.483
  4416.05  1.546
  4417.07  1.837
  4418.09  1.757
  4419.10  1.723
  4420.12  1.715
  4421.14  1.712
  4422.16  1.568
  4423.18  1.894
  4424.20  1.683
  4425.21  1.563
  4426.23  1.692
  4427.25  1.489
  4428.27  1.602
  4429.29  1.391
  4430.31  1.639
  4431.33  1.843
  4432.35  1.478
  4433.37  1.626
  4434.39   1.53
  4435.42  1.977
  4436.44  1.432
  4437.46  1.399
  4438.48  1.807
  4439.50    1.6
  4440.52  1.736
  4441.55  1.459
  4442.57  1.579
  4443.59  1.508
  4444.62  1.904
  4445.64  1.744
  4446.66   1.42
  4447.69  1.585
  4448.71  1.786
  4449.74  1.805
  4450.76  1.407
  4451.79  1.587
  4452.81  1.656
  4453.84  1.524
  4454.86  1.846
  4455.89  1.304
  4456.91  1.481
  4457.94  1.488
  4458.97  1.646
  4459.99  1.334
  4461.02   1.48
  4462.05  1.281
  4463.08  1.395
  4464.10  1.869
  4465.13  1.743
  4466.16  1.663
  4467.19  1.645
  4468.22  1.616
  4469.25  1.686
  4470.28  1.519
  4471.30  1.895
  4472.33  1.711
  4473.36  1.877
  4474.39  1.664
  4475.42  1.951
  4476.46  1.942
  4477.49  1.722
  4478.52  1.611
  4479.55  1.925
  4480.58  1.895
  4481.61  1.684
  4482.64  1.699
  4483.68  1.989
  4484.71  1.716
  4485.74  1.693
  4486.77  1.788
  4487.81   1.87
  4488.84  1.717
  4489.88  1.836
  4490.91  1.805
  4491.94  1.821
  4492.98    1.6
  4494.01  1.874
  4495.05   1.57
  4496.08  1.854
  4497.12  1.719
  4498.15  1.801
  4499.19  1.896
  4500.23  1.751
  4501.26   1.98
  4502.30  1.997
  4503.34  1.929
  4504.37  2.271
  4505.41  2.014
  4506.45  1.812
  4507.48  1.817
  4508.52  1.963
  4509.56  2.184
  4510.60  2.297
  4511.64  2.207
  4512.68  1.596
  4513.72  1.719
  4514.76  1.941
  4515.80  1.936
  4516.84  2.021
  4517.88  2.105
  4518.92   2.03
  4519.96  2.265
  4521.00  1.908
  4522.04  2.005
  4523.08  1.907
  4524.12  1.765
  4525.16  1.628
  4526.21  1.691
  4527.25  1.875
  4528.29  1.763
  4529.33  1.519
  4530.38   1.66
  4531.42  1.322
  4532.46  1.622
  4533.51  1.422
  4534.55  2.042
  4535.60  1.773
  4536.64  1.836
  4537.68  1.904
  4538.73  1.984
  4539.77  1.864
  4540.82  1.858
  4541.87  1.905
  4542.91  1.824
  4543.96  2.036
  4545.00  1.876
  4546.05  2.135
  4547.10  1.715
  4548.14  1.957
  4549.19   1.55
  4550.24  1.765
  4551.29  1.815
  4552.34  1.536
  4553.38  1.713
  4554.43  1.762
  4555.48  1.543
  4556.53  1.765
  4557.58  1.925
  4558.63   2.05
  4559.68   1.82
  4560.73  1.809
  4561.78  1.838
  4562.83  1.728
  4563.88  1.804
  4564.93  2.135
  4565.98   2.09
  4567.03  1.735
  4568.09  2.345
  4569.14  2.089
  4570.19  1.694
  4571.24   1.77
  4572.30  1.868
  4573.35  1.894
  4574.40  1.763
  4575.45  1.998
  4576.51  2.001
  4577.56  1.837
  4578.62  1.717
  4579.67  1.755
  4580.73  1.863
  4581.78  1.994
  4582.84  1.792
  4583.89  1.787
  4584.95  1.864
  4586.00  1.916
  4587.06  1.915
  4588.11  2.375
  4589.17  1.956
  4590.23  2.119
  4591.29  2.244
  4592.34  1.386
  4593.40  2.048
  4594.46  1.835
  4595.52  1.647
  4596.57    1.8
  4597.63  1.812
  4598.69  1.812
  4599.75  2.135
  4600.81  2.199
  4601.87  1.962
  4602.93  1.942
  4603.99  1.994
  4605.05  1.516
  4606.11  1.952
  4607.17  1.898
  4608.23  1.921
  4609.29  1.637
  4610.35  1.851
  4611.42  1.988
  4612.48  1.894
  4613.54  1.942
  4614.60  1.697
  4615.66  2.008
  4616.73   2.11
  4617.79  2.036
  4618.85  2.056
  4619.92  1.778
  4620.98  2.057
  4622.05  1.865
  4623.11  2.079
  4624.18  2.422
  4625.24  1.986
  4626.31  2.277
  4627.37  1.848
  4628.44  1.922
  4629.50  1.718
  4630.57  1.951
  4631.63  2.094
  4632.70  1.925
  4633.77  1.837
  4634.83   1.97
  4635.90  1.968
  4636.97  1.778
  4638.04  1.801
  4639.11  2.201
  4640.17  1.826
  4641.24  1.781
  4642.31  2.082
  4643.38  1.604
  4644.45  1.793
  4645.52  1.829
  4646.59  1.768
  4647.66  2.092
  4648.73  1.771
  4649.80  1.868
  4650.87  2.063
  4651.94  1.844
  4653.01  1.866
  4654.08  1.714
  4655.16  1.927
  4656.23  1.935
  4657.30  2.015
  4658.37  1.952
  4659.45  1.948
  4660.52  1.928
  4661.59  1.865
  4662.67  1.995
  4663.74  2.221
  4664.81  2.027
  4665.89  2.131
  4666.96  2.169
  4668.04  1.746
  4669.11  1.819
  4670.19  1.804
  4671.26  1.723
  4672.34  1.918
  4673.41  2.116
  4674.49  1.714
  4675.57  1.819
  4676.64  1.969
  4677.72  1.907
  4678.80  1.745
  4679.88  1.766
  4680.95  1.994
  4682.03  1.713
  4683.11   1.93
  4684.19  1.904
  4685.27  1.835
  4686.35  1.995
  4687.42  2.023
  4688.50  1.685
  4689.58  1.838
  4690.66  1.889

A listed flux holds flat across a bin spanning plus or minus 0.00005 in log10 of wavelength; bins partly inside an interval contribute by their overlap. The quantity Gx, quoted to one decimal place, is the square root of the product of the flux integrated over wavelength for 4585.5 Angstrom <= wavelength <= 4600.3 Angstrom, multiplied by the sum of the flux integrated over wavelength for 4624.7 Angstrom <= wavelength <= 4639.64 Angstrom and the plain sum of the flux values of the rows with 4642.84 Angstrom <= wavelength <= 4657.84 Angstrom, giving 39.7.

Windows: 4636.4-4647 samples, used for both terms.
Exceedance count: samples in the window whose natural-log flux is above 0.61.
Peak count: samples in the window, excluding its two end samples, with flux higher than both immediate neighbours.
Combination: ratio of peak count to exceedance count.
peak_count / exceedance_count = 1.5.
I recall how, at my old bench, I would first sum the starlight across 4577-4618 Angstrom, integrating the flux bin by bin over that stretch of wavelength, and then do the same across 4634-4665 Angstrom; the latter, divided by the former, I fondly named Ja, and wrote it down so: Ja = 0.76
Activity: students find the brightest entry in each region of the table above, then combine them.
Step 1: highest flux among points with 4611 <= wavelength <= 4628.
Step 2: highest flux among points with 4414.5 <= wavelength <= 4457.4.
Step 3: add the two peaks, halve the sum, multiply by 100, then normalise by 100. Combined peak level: 2.20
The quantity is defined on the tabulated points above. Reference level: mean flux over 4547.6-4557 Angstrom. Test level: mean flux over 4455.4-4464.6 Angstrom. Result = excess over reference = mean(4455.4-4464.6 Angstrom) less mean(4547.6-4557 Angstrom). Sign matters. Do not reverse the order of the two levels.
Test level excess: -0.2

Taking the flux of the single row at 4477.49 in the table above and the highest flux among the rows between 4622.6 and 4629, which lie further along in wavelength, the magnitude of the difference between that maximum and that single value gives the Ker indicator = 0.7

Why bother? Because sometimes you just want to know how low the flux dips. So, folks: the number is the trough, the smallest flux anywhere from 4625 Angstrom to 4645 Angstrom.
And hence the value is 1.604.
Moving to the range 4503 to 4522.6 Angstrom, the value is 1.596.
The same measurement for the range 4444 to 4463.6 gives 1.281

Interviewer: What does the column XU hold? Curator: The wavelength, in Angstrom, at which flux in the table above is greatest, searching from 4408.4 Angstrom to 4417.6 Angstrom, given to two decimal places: 4417.07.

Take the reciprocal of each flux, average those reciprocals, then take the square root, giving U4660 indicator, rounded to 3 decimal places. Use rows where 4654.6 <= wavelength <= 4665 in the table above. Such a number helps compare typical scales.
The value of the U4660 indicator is 0.711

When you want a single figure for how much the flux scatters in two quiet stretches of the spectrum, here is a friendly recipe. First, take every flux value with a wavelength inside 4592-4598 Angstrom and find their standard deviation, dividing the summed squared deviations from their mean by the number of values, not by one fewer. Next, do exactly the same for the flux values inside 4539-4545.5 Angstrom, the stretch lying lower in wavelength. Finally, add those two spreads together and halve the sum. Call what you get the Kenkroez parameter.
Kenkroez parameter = 0.14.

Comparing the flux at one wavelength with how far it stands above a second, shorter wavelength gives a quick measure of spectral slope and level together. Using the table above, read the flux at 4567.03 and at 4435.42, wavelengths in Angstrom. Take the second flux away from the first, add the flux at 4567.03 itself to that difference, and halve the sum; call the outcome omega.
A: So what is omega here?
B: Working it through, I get 0.75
